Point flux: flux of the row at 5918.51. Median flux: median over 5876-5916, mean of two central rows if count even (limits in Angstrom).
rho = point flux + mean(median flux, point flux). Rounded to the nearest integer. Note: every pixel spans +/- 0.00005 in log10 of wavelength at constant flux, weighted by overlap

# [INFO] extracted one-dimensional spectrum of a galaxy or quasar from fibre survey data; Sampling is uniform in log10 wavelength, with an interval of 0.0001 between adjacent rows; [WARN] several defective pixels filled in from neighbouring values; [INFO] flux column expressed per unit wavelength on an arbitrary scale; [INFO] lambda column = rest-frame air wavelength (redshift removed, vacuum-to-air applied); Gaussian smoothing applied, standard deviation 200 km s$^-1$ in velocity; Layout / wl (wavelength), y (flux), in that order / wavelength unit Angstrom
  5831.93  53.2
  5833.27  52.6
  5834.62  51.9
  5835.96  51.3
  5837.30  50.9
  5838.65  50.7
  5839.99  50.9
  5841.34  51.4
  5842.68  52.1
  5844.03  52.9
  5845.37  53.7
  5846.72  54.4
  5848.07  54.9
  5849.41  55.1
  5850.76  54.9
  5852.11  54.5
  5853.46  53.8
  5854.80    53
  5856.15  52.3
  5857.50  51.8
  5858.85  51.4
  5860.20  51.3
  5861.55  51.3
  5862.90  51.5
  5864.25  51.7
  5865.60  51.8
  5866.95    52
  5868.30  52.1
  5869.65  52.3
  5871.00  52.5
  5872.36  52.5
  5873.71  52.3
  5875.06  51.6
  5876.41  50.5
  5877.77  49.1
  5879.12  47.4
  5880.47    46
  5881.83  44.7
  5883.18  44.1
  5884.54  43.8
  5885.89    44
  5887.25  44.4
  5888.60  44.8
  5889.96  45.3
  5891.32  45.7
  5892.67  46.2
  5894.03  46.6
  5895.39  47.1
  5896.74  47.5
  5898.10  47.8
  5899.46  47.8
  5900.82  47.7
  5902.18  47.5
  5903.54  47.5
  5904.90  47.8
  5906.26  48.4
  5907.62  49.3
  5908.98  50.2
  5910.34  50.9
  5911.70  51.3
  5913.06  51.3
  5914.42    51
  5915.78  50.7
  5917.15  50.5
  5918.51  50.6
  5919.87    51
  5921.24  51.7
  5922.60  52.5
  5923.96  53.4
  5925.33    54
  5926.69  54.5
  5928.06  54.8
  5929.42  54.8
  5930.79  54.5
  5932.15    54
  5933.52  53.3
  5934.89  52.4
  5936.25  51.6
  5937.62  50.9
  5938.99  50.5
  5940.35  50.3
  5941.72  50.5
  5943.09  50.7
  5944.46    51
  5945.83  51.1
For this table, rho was 100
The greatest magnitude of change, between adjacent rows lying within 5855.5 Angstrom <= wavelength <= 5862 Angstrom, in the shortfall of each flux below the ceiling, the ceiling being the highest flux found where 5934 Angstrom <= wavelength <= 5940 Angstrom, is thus 0.50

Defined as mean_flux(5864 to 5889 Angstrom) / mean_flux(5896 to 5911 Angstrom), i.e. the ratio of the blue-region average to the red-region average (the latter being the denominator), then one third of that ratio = 0.34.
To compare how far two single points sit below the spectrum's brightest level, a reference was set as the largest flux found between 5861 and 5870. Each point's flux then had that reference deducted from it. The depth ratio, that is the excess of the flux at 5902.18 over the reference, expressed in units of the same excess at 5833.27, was -16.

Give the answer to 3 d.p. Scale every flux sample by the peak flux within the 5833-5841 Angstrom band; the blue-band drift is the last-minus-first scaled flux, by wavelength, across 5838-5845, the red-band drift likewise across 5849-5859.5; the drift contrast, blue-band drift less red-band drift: 0.112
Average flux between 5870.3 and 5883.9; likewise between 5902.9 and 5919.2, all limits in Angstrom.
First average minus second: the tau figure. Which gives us -1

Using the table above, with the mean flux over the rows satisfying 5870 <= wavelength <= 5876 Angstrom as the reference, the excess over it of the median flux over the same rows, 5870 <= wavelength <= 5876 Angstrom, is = 0.2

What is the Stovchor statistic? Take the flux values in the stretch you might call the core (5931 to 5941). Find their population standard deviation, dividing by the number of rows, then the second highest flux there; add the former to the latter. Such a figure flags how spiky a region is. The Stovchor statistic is 54.6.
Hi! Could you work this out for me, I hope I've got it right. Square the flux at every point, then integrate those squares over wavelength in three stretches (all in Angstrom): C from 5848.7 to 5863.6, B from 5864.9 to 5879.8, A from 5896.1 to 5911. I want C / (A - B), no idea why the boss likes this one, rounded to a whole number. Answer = -10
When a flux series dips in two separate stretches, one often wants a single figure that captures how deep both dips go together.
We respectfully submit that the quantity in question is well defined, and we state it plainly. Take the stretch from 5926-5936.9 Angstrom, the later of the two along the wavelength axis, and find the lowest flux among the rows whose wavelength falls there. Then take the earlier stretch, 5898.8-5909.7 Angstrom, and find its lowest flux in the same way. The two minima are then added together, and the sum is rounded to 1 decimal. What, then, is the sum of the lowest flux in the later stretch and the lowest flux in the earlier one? 99.1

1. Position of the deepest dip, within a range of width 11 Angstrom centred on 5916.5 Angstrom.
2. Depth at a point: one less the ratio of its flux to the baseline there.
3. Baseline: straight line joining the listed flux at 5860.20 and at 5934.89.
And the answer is 5917.15 Angstrom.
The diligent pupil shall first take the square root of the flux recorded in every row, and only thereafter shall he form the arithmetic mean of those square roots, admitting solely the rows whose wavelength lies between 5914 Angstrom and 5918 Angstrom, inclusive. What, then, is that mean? 7.12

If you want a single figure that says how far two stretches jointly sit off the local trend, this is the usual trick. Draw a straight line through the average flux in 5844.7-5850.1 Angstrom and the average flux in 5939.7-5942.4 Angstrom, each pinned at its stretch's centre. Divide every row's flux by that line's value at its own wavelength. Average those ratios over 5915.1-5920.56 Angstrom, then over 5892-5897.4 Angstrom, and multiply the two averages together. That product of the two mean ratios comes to 0.88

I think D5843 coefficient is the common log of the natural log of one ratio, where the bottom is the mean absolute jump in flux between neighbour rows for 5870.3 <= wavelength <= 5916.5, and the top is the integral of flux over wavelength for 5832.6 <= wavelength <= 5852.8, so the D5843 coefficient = 0.88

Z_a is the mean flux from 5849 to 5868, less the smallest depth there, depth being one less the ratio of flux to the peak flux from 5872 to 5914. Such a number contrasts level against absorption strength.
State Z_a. 52.6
